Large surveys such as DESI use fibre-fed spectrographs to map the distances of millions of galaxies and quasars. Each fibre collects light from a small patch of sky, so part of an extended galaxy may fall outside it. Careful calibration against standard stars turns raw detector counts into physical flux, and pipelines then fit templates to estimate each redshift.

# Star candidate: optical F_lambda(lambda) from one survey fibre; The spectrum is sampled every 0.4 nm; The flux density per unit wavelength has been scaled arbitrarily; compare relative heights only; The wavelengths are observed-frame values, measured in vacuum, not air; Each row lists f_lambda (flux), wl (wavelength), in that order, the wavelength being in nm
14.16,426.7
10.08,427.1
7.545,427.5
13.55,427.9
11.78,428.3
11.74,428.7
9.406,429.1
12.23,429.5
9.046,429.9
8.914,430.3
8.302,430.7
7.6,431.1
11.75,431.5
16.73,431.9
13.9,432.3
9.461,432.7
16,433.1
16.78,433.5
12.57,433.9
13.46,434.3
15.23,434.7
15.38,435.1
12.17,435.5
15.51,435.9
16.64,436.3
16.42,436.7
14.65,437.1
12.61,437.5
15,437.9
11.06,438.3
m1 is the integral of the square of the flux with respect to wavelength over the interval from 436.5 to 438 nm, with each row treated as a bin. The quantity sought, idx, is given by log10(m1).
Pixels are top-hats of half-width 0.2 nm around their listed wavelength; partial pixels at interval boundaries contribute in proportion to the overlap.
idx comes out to 2.51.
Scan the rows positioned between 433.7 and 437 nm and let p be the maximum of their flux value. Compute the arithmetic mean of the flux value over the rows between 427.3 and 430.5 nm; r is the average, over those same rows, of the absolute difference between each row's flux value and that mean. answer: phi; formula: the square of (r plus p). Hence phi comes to 340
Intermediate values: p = 16.64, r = 1.8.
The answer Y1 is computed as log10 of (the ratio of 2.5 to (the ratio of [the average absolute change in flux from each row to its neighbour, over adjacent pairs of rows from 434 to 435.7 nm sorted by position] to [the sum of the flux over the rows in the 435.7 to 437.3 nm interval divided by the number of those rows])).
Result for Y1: 1.36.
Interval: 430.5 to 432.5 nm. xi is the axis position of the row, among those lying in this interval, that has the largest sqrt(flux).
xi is 431.9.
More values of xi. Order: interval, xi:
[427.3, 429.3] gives 427.9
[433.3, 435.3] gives 433.5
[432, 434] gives 433.5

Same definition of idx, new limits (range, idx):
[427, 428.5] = 2.26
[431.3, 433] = 2.49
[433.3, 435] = 2.56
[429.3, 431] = 2.20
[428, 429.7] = 2.35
